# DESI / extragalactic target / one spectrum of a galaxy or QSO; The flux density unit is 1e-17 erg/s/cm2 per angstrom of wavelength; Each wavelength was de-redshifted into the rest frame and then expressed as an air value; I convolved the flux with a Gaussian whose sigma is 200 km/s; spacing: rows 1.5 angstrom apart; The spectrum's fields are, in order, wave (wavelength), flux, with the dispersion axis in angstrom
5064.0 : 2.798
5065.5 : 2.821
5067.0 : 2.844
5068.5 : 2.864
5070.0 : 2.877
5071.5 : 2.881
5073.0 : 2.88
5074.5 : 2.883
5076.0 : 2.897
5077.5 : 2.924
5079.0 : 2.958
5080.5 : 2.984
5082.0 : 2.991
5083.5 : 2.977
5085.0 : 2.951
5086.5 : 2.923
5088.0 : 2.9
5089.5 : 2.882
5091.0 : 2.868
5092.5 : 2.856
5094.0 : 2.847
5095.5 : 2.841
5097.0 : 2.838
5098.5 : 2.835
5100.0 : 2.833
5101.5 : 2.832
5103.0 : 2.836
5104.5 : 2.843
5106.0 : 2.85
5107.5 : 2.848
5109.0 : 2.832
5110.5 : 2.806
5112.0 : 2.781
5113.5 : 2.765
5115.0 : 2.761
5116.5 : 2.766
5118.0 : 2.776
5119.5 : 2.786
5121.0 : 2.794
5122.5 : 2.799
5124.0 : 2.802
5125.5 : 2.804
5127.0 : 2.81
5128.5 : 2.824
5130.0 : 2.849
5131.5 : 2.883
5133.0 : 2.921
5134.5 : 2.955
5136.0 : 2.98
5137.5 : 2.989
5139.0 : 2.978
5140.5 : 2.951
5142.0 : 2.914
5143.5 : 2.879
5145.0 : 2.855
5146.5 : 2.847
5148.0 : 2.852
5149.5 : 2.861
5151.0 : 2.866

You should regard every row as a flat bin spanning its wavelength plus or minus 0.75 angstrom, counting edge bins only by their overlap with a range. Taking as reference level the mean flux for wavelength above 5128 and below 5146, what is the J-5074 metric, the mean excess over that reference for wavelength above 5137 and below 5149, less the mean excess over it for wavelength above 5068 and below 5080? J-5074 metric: 0.01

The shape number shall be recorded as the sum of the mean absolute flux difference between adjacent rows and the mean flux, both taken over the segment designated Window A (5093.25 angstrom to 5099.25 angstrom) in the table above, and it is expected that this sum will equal 2.84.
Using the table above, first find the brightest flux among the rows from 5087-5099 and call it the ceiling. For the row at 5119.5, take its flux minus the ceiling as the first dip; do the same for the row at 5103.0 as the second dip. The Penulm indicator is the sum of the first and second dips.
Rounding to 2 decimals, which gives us -0.18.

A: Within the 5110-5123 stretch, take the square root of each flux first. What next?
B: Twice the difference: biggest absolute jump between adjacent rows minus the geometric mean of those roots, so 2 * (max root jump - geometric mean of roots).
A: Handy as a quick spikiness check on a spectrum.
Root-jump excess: -3.32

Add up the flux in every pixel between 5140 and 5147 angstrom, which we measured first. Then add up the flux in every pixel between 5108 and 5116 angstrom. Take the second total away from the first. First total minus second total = 0.5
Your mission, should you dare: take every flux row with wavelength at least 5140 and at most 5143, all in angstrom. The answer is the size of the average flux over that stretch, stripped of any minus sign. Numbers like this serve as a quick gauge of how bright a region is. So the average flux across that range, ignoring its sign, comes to 2.93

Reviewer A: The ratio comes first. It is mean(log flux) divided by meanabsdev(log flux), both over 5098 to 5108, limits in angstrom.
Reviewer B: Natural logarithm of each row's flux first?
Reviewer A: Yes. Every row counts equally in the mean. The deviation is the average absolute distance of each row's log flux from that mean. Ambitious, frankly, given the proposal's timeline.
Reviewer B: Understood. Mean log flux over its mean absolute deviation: 466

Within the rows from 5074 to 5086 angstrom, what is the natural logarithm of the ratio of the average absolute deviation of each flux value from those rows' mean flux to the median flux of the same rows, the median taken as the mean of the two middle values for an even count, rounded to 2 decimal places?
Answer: -4.49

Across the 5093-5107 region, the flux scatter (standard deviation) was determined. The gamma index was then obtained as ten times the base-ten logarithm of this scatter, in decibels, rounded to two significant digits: -22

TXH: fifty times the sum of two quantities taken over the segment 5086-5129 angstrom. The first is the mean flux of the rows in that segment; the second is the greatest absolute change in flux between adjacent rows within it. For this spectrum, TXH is 143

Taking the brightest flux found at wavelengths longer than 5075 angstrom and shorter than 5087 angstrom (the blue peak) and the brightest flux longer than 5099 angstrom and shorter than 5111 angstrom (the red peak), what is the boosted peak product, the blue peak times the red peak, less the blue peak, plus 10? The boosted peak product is 15.5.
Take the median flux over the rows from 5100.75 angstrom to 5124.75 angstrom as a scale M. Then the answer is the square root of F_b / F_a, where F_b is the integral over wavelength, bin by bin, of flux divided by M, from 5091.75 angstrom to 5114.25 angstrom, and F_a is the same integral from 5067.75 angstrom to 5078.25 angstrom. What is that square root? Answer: 1.45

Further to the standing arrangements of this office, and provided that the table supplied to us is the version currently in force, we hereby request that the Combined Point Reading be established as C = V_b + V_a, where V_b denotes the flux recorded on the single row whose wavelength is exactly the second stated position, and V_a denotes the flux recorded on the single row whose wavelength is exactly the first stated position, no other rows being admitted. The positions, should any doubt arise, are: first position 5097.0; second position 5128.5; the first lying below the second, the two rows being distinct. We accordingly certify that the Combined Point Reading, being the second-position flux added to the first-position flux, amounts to 5.66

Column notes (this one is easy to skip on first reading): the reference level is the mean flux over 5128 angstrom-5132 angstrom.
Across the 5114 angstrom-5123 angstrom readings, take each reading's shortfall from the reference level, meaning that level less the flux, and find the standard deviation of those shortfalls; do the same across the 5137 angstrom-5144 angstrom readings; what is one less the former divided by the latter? 0.7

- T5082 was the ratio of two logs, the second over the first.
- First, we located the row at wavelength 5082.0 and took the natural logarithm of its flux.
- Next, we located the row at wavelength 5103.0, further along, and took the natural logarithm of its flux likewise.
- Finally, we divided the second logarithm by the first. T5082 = 0.95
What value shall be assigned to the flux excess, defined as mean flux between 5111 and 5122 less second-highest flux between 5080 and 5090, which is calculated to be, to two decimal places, -0.21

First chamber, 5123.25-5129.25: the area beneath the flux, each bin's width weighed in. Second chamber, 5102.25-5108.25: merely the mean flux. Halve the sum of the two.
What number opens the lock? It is 9.85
